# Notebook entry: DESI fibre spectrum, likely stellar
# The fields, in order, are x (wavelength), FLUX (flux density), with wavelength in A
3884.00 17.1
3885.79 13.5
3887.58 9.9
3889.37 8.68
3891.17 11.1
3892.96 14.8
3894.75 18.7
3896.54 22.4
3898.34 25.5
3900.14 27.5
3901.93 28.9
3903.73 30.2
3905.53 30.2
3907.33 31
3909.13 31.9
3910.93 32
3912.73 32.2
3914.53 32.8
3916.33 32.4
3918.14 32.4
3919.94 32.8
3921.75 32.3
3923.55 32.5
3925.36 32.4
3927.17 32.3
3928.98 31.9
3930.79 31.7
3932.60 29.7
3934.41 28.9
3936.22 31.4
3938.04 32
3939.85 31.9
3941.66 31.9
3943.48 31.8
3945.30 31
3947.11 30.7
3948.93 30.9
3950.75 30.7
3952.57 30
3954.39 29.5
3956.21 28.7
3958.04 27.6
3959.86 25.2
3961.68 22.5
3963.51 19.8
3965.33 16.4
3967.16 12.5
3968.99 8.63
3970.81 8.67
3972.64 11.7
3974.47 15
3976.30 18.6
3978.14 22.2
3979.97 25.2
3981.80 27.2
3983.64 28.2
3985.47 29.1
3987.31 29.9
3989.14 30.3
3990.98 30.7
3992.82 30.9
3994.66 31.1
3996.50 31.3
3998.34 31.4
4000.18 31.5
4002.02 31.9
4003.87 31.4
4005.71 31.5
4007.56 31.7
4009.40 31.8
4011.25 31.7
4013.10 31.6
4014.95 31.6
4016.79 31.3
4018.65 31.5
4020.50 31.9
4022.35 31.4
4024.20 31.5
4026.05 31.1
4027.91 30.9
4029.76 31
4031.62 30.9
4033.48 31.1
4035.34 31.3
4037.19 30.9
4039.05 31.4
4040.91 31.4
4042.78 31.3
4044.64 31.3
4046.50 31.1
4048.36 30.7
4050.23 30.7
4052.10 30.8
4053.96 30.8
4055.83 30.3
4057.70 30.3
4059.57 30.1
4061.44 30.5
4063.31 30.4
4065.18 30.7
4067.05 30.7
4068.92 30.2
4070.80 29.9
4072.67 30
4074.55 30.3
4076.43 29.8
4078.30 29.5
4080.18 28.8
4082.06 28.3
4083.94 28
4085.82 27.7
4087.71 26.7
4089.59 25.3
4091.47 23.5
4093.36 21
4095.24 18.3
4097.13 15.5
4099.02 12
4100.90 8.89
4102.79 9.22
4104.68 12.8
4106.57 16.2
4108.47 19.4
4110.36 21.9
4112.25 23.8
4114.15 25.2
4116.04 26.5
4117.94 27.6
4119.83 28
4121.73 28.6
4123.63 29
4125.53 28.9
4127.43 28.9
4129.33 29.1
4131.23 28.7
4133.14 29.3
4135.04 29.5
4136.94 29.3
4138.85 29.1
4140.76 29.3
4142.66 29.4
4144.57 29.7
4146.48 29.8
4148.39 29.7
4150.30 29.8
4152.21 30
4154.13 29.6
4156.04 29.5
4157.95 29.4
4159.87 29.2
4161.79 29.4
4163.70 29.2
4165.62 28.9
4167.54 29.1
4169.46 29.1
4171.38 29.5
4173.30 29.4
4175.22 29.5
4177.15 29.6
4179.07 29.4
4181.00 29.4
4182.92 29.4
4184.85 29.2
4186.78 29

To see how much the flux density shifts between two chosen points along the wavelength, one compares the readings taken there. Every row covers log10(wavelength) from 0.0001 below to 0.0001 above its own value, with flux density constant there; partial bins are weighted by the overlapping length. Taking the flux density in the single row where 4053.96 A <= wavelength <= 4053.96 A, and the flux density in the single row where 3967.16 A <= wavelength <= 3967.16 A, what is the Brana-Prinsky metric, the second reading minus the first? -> -18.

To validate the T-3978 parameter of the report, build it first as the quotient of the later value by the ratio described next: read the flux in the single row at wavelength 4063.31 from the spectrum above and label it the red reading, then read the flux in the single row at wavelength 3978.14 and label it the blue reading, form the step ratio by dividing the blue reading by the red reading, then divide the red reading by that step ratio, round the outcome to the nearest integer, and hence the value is 42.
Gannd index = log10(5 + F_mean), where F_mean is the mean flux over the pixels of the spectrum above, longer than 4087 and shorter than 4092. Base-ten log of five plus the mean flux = 1.48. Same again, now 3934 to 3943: 1.56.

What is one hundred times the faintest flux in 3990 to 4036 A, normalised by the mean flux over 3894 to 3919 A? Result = 105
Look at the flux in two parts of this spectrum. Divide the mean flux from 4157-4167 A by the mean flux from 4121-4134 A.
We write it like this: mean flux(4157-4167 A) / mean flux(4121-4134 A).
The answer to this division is 1.01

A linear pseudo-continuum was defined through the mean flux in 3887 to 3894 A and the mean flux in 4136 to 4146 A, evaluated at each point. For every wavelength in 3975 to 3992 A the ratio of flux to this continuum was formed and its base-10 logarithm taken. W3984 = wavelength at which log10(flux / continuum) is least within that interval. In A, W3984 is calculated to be 3976.30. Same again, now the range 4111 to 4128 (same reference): 4112.25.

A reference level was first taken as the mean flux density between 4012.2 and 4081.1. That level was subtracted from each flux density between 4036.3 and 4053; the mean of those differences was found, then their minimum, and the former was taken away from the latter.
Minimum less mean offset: 0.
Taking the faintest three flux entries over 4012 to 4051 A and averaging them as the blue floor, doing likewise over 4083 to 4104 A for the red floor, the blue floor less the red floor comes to 21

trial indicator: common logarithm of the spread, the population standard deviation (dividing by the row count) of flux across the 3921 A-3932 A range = -0.5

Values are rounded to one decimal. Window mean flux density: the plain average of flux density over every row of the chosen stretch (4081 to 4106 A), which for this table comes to 19.8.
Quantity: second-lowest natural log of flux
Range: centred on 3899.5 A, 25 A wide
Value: 2.29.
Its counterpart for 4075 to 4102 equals 2.48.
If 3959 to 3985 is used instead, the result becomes 2.16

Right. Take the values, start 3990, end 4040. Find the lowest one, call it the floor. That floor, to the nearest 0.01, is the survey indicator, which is 30.70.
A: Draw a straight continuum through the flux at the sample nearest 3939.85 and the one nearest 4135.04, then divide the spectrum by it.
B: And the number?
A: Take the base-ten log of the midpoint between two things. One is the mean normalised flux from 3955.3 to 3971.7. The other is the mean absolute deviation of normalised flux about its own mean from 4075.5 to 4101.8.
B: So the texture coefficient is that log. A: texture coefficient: -0.41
